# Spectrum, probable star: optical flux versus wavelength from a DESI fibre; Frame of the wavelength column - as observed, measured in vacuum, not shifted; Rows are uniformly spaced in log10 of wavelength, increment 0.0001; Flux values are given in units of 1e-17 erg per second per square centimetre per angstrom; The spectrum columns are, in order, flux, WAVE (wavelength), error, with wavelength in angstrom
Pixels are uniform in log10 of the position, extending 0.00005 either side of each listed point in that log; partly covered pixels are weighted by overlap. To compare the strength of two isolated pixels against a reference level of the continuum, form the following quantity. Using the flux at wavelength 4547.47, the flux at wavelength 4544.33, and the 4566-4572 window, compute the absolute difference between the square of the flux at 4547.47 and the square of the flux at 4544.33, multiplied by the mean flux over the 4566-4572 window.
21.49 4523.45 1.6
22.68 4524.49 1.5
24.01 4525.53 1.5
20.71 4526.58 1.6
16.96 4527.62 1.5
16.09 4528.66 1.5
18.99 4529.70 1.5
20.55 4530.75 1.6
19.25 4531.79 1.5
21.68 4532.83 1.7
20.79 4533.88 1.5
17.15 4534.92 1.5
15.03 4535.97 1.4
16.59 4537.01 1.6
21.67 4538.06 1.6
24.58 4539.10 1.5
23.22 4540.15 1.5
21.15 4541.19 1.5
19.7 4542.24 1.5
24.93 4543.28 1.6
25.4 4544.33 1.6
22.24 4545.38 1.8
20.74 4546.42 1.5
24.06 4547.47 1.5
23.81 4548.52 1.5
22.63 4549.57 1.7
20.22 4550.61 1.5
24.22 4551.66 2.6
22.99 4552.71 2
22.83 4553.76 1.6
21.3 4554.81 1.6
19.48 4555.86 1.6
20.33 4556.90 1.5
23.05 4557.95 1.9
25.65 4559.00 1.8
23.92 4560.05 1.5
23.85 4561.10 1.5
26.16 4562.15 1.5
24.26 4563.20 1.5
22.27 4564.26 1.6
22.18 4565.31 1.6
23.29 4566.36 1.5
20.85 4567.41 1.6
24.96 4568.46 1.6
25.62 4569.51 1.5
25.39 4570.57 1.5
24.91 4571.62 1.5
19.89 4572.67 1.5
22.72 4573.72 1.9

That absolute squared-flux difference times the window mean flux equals 1602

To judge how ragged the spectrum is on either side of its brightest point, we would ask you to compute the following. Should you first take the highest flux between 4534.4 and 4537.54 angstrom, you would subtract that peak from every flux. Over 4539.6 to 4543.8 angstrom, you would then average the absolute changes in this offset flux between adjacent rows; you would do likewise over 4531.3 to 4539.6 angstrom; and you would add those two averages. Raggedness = 5.6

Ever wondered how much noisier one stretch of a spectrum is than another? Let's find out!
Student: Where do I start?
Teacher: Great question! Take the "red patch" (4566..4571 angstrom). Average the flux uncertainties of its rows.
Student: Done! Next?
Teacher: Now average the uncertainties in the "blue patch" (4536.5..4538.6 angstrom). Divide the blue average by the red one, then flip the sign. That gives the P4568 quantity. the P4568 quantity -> -1.04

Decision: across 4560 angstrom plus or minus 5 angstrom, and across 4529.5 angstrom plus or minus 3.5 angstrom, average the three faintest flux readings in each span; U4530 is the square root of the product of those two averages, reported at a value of 18.9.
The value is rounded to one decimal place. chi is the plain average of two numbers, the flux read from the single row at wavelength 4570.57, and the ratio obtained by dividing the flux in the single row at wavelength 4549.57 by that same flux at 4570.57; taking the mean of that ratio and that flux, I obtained 13.1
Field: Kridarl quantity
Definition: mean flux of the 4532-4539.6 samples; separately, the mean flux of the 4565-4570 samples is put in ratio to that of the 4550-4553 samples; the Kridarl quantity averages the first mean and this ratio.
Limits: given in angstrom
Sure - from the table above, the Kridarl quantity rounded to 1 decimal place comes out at 10.3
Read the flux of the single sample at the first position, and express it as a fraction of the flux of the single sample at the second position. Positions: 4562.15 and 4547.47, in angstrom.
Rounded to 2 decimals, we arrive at 1.09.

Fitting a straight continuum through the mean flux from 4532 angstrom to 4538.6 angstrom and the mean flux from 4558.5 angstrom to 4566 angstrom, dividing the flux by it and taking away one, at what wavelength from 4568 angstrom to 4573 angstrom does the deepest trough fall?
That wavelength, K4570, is 4572.67 angstrom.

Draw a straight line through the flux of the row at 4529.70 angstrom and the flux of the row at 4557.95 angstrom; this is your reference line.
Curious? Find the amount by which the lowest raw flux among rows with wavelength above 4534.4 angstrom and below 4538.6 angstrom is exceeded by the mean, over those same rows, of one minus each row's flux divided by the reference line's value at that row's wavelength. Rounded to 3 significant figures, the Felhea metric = -14.9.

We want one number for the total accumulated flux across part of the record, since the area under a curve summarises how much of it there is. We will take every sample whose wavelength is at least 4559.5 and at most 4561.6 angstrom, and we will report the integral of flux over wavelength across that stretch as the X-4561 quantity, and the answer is 50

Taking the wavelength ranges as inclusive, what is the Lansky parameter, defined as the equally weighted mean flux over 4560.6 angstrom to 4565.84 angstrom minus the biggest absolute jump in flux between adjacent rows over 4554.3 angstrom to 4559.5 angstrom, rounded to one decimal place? 21.0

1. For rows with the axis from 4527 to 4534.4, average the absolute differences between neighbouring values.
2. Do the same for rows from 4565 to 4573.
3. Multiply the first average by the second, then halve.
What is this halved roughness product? 1.7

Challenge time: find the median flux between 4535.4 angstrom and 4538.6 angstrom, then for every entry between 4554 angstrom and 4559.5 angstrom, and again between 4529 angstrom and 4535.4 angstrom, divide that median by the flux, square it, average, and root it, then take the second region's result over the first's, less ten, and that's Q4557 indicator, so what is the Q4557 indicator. -8.89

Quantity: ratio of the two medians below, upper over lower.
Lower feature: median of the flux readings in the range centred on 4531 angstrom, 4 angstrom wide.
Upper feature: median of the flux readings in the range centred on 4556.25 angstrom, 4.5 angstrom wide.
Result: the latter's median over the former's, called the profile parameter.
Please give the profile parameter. 1.0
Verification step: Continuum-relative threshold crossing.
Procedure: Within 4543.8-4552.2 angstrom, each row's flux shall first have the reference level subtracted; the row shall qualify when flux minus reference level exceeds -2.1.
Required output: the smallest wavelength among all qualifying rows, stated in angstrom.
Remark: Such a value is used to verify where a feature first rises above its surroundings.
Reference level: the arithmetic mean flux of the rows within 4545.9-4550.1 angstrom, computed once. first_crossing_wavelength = 4544.33 angstrom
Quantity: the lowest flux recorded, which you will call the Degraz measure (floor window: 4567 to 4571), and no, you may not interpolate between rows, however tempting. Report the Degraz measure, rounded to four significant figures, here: 20.85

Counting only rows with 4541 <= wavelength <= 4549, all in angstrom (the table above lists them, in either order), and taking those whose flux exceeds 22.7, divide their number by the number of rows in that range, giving 0.5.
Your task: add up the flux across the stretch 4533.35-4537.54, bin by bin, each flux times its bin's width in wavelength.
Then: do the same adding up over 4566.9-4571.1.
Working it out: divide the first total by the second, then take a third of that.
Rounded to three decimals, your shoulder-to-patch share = 0.238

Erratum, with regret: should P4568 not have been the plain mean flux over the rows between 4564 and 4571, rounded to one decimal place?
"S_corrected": 23.5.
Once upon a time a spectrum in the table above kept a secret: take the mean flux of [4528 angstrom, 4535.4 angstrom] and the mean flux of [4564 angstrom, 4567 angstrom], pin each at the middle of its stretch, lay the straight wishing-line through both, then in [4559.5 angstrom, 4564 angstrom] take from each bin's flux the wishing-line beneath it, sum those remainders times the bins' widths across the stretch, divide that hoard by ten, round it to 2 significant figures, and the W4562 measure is 1.0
